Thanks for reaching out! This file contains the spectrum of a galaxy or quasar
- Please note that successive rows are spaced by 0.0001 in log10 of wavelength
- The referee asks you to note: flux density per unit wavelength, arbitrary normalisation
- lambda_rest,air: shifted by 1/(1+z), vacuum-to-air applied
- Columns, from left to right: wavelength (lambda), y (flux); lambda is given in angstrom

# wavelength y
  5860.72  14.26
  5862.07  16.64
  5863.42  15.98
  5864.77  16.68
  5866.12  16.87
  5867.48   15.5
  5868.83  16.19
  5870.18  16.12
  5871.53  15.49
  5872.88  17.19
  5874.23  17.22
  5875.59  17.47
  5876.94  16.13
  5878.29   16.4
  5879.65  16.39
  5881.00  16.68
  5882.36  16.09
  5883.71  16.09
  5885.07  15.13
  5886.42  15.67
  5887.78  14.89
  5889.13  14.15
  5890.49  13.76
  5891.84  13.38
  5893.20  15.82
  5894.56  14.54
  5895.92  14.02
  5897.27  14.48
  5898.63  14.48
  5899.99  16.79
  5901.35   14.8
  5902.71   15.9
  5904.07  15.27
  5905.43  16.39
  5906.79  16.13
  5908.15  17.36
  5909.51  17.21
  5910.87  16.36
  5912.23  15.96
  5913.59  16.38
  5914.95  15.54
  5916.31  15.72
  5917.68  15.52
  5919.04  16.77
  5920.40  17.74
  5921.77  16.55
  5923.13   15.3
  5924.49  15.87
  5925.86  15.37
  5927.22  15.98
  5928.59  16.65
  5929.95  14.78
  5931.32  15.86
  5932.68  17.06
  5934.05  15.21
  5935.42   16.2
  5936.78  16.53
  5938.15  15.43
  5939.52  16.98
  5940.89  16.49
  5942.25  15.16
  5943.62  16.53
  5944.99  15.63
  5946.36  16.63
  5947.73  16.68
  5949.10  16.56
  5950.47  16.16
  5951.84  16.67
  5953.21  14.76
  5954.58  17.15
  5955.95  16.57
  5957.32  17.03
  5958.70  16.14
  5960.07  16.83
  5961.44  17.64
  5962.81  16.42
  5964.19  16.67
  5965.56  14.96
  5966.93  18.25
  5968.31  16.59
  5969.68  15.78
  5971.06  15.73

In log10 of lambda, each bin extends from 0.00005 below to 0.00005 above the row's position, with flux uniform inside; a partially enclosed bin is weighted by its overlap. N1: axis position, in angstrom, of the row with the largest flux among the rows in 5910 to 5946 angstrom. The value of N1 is 5920.40 angstrom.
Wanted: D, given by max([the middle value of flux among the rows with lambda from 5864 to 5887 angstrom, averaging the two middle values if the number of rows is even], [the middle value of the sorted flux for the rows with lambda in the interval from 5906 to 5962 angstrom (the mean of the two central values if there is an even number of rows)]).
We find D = 16.4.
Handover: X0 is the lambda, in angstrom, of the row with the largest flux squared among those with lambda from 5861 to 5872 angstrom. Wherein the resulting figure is 5866.12 angstrom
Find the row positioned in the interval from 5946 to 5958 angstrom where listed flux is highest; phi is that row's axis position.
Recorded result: 5954.58 angstrom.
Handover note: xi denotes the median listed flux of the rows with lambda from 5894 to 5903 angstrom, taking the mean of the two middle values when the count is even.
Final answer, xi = 14.5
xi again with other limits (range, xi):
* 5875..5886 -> 16.3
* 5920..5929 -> 16.0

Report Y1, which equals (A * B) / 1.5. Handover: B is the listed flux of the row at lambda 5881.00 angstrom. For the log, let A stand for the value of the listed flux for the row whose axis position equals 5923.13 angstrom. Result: 170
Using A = 15.3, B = 16.68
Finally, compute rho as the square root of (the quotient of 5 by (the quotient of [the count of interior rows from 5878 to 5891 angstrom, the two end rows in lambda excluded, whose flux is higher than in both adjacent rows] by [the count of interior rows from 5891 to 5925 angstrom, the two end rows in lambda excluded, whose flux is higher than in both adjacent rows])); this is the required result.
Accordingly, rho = 4.5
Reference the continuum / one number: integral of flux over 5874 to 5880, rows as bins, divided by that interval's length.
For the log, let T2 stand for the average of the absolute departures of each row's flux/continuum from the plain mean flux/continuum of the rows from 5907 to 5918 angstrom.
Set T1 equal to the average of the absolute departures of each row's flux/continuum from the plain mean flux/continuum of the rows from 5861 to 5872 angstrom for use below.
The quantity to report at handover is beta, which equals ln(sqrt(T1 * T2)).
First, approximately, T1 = 0.025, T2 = 0.0342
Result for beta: -3.54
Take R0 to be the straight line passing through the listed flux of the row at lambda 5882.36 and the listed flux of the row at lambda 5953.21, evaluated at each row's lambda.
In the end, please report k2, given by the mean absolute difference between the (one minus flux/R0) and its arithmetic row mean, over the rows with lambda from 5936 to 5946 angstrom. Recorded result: 0.039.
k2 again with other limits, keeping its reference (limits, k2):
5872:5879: 0.029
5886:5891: 0.040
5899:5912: 0.043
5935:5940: 0.032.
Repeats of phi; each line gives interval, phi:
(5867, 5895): 5875.59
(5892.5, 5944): 5920.40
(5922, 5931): 5928.59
